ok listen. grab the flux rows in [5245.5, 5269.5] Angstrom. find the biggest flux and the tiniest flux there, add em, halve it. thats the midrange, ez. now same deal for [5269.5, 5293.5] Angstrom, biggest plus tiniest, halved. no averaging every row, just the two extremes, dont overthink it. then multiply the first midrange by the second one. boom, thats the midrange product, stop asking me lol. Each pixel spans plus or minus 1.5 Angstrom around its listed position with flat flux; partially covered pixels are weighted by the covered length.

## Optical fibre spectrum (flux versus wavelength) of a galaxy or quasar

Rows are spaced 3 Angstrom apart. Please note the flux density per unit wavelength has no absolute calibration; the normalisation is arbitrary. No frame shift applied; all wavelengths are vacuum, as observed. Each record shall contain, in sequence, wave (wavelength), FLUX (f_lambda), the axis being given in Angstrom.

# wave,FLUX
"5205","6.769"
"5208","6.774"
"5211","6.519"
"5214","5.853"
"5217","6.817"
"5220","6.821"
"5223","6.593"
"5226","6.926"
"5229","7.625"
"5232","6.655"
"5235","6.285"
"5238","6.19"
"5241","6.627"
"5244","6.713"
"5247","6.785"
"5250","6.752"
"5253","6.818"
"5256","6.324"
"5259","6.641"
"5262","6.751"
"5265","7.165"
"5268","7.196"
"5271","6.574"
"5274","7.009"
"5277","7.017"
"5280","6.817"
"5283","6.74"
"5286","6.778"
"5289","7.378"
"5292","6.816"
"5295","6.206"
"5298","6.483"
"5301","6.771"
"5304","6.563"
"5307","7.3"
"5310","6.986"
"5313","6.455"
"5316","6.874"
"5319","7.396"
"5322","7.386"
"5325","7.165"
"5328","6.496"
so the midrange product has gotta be 47.2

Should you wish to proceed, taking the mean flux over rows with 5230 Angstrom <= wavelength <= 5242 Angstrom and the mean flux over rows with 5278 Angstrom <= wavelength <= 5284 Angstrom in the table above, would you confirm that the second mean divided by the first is 1.05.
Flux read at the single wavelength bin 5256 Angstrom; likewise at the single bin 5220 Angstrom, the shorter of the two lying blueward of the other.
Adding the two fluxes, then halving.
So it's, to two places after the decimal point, 6.57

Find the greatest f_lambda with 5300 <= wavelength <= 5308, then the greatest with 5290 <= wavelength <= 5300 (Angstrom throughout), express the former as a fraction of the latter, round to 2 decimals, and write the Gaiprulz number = 1.07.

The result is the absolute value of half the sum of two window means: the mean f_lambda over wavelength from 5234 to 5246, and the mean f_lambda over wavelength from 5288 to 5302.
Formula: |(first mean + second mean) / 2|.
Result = 6.6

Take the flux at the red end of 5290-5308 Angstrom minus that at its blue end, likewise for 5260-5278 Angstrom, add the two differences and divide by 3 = 0.25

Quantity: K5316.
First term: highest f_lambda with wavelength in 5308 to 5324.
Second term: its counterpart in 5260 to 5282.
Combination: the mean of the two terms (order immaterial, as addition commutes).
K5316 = 7.3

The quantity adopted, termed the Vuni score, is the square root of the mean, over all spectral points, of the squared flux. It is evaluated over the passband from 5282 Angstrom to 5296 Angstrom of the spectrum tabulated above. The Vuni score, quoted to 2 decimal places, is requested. 6.79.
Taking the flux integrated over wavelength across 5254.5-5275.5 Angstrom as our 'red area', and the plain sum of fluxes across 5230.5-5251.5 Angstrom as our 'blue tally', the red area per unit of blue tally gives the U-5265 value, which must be 3.11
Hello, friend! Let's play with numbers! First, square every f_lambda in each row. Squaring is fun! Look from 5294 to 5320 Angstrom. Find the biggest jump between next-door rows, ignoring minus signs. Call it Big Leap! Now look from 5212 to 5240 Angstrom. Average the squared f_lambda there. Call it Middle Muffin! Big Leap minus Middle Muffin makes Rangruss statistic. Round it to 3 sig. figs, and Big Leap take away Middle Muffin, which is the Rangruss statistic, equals -34.1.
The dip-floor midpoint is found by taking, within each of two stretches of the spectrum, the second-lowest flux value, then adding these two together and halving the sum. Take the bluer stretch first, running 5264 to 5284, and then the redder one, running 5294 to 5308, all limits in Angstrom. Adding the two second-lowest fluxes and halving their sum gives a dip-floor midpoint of 6.61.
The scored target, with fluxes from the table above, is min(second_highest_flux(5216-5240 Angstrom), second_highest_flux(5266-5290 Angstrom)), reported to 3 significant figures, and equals 6.93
